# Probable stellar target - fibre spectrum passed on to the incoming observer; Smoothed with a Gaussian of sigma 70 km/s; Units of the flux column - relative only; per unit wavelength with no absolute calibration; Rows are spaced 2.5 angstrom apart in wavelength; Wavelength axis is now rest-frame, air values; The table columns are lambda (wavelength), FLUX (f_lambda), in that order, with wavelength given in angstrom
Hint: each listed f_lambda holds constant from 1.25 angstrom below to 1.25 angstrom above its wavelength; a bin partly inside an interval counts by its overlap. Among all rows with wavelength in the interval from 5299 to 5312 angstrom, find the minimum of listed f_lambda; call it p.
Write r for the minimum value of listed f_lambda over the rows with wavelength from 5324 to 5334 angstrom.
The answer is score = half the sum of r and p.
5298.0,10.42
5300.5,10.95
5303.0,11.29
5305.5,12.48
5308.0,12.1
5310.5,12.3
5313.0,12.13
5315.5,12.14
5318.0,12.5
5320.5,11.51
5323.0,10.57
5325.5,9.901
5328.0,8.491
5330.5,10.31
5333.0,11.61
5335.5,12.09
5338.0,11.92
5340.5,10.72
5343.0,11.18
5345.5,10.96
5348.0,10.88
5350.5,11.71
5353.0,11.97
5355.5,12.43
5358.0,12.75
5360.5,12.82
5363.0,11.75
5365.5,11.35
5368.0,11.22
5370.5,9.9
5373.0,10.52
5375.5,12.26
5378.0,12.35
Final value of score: 9.7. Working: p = 10.95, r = 8.491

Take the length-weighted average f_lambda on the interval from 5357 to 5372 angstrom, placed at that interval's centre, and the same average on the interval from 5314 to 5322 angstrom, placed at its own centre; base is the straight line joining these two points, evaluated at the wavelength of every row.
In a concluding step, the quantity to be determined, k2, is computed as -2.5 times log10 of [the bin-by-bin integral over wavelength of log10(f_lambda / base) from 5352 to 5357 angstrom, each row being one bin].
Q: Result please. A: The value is 2.5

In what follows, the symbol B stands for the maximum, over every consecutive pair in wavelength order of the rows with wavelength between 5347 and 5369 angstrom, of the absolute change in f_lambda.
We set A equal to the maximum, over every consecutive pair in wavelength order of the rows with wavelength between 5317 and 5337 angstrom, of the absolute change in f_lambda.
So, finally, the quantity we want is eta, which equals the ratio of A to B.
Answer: 1.7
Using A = 1.82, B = 1.07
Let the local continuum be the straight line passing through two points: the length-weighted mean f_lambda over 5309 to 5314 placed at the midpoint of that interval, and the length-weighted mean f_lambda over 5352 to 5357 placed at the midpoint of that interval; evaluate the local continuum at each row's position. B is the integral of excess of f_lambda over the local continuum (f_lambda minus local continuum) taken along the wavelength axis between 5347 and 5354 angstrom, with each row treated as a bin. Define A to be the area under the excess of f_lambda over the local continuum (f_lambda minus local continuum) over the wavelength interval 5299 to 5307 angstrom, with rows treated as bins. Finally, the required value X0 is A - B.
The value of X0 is 0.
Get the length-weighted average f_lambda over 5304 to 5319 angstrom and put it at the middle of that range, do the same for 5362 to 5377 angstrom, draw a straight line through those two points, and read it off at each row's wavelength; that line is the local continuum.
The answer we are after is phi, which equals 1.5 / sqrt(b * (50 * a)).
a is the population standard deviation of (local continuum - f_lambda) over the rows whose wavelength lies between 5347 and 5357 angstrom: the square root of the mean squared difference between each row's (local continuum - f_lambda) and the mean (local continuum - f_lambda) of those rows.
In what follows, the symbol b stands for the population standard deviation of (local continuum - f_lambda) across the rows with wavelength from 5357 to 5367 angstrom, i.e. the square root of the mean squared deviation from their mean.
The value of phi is 0.35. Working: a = 0.6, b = 0.6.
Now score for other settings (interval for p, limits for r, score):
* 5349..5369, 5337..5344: 11.0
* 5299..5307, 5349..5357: 11.3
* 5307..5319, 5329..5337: 11.2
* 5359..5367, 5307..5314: 11.7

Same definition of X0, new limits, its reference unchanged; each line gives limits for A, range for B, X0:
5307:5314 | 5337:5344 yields 7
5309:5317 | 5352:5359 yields -1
